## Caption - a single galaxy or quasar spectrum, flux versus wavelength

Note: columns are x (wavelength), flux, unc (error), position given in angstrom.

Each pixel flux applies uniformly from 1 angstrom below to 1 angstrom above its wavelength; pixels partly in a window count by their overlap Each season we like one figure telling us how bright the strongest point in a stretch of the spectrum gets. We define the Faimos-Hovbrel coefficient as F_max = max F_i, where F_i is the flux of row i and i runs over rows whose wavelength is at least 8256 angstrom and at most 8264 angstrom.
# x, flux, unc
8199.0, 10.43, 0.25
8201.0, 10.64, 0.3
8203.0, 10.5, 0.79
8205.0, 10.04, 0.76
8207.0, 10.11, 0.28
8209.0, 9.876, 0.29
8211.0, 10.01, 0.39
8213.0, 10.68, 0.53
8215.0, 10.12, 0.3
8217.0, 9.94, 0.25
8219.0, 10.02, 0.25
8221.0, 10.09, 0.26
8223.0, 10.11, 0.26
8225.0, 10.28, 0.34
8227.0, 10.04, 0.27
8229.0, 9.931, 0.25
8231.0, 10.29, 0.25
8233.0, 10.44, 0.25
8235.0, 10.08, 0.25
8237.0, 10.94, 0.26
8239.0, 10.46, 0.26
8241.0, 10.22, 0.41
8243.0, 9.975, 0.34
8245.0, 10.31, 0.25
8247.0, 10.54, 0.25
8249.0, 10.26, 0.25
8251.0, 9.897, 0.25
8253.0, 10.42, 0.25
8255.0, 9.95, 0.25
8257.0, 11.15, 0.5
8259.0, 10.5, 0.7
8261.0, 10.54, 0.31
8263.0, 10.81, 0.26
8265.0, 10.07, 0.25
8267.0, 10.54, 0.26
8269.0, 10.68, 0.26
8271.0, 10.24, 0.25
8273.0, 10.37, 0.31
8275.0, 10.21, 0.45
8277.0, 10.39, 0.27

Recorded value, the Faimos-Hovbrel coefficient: 11.15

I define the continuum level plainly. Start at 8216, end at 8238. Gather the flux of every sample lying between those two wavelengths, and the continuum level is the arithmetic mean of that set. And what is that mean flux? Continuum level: 10.2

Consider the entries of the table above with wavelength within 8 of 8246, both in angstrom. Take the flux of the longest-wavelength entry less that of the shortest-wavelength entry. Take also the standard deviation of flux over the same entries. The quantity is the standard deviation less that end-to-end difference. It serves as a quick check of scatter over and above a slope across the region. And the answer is 0.3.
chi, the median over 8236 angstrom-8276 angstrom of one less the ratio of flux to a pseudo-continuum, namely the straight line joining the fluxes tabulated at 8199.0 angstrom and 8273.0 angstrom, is 0.00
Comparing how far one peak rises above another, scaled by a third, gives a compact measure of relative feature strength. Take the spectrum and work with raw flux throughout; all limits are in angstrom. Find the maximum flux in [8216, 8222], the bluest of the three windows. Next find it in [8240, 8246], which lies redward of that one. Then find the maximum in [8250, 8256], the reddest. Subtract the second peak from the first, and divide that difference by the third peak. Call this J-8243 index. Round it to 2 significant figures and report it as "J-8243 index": -0.021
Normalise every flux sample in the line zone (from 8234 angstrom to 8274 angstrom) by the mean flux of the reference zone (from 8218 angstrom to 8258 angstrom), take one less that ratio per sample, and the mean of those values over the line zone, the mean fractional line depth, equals -0.012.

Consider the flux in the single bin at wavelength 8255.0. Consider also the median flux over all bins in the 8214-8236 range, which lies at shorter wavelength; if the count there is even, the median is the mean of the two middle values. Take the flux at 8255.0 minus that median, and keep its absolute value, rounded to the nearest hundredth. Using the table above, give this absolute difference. 0.14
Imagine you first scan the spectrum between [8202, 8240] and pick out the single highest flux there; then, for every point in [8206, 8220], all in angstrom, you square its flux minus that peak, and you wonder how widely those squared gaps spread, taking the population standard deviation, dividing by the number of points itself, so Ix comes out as 0.32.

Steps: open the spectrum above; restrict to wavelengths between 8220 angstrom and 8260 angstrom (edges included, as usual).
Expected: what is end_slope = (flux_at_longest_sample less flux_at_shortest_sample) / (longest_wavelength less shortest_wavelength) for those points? 0.011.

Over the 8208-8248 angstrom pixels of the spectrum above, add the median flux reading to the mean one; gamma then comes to 20.3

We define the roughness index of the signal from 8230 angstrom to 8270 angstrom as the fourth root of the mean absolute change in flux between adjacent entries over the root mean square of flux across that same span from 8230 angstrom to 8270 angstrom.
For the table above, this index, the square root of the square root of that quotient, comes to 0.45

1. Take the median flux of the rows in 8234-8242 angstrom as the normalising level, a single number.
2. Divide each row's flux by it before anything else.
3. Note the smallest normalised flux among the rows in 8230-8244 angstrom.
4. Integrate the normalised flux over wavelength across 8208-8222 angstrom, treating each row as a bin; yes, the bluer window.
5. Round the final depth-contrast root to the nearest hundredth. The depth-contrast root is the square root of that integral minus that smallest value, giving 3.57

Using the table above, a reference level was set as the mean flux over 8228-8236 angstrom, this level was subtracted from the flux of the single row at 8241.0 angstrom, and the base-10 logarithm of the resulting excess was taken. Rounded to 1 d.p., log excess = -1.5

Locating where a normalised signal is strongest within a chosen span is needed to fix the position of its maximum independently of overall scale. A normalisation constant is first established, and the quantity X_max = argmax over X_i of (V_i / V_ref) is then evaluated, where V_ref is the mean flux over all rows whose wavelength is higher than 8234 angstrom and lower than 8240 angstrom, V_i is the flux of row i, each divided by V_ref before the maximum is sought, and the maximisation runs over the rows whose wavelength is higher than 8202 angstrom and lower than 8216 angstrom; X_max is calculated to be 8213.0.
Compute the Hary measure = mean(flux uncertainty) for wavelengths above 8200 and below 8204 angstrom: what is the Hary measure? 0.545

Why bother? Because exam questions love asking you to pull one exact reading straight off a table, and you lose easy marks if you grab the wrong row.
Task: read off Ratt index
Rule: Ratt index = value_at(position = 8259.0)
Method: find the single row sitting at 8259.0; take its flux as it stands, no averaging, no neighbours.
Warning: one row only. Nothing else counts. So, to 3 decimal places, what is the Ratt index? 10.500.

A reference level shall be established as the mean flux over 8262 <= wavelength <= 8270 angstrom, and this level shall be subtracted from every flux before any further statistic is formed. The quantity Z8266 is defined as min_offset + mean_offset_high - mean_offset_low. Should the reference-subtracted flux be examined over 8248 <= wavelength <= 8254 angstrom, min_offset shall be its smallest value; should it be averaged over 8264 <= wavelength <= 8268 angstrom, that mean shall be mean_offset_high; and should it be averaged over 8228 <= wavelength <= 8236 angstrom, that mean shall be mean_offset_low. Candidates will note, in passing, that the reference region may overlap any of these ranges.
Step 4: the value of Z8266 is -0.51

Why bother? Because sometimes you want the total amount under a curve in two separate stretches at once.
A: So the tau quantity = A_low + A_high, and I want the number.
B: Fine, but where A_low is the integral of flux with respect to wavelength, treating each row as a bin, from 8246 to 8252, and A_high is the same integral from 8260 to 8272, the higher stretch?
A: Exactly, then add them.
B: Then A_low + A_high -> 187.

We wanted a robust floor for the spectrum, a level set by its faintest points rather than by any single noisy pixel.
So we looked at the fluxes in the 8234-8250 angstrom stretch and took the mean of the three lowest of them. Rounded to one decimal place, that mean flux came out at 10.1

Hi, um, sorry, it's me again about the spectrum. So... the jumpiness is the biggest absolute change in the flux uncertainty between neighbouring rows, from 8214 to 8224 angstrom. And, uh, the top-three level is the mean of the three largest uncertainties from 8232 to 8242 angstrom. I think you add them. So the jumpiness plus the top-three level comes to 0.36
